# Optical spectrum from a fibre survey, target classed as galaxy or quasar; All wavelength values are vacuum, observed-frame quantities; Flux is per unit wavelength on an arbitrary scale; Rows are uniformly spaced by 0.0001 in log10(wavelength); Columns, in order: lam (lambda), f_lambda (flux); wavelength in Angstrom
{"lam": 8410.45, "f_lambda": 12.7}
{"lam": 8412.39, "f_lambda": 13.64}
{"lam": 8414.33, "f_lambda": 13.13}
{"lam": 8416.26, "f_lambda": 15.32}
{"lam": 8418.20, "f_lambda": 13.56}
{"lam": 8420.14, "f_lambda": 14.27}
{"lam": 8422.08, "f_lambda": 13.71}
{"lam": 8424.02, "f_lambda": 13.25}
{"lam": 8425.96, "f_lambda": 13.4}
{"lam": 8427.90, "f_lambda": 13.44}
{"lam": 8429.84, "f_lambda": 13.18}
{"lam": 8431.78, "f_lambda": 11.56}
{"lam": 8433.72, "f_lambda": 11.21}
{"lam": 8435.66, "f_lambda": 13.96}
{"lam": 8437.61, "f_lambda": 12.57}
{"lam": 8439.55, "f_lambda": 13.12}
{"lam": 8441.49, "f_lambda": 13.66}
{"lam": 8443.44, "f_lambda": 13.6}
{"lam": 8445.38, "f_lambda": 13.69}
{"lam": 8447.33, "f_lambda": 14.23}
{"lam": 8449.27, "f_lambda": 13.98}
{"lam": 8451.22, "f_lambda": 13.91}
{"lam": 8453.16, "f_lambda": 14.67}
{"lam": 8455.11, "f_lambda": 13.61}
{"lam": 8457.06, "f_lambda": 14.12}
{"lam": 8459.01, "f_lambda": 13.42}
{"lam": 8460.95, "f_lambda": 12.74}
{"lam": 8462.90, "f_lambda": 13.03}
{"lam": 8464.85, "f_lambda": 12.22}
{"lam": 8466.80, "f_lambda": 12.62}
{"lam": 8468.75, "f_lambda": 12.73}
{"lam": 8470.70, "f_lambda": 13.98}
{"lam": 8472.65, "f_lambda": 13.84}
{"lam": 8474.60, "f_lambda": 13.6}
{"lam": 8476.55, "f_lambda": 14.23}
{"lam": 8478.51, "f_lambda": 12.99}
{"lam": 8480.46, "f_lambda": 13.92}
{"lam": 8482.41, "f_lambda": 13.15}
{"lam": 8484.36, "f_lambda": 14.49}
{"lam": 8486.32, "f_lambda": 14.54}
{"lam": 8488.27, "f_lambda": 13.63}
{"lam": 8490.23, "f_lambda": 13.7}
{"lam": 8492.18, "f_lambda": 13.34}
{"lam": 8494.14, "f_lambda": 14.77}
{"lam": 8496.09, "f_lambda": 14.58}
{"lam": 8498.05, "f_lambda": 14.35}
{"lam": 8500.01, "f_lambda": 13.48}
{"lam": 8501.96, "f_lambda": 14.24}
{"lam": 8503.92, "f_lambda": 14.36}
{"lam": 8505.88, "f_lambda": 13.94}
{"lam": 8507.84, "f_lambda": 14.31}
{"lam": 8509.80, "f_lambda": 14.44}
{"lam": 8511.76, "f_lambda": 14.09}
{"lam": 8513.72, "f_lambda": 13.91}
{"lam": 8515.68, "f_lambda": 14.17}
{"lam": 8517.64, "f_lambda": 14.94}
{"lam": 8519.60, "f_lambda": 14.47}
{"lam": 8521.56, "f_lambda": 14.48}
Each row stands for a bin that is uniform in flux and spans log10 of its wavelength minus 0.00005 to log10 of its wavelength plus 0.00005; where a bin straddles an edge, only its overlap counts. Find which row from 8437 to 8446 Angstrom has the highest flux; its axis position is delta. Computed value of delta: 8445.38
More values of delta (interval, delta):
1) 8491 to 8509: 8494.14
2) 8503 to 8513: 8509.80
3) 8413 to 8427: 8416.26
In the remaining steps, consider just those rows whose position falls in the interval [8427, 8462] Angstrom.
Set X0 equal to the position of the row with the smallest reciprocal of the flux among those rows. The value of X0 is 8453.16 Angstrom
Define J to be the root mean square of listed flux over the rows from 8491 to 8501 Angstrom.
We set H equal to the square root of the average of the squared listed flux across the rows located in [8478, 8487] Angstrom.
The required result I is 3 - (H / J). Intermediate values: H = 13.8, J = 14.1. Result 2.02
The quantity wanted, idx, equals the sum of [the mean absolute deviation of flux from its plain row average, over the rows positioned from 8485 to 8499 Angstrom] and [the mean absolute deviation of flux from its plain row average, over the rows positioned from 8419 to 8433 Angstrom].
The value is 1.0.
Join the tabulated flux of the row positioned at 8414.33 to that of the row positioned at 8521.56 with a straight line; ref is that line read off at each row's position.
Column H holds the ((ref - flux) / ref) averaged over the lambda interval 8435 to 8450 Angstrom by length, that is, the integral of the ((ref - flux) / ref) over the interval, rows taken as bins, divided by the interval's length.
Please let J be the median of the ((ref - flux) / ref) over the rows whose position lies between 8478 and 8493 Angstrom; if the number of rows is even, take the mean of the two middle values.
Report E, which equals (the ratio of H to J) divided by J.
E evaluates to -9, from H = -0.008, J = 0.029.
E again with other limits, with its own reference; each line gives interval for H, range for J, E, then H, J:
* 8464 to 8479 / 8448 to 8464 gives 373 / 0.040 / -0.010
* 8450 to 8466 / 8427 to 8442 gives 50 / 0.016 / 0.018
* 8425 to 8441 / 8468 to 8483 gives 282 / 0.040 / 0.012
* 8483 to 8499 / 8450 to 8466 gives -31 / -0.004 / 0.011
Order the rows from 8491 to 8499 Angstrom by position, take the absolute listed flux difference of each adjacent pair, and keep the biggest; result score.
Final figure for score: 1.43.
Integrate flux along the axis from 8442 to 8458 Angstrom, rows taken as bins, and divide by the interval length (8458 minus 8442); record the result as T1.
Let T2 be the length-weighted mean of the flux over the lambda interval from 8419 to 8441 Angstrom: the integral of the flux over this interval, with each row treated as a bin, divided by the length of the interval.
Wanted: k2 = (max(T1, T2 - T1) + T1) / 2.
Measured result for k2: 14.0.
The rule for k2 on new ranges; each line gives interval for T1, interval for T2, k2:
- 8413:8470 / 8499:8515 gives 13.4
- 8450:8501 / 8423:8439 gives 13.7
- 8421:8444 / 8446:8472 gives 13.0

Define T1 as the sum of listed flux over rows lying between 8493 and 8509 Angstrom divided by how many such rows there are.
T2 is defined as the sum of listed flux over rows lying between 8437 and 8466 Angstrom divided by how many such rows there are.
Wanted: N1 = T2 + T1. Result 27.8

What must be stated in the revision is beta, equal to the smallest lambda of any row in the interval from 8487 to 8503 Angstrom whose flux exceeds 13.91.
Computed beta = 8494.14 Angstrom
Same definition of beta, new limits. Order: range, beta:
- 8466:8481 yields 8470.70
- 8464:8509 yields 8470.70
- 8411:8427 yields 8416.26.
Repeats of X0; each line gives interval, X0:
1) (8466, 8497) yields 8494.14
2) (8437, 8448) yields 8447.33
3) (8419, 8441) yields 8420.14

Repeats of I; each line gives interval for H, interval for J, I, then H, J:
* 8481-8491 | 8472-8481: 1.99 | 13.9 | 13.7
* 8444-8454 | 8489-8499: 2.00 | 14.1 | 14.2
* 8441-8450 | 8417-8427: 1.99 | 13.8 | 13.6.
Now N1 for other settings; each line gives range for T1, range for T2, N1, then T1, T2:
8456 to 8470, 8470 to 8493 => 26.8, 13.0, 13.8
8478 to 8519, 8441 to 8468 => 27.6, 14.1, 13.5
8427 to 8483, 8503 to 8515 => 27.5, 13.3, 14.2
